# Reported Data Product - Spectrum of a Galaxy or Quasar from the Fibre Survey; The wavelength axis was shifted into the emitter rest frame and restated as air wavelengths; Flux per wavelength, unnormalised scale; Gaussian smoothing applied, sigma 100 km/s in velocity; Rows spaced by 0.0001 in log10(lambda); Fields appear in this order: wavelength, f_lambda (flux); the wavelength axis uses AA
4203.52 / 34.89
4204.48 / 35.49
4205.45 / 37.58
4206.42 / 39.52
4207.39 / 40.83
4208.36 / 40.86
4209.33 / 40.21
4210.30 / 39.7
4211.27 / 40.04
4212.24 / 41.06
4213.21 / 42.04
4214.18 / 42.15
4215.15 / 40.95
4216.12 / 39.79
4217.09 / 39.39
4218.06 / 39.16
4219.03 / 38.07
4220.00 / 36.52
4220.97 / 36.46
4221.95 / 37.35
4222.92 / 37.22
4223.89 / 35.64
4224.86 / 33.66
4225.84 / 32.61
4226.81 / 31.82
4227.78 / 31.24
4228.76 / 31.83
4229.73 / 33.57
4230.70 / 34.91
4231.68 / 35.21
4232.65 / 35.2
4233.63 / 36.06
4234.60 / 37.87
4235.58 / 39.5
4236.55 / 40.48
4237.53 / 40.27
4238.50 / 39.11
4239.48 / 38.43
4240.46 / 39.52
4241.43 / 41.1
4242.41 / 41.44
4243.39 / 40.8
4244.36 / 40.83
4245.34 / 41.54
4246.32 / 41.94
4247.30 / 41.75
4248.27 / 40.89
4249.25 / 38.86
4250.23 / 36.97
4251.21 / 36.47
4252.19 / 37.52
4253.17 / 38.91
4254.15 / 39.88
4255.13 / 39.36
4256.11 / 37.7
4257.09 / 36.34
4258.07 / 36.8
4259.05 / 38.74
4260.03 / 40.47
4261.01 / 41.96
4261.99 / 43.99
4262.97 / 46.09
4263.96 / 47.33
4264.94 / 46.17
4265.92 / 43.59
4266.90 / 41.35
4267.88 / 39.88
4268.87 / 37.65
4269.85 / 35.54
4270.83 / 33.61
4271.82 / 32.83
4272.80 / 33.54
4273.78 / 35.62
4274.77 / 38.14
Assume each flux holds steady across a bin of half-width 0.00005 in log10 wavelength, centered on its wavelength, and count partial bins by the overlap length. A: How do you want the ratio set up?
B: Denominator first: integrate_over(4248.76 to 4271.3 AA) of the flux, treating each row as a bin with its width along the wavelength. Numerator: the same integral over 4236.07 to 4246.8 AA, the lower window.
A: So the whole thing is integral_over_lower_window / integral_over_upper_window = 0.48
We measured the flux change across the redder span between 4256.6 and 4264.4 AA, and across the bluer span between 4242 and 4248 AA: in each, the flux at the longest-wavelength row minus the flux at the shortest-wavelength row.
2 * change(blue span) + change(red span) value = 12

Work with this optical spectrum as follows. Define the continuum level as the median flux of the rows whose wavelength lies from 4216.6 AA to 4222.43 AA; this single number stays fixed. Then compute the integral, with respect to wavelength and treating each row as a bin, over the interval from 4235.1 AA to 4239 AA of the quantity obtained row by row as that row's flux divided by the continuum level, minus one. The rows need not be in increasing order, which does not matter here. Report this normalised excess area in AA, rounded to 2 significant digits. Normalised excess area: 0.22 AA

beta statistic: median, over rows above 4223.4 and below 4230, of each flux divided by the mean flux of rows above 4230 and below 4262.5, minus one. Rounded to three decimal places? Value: -0.166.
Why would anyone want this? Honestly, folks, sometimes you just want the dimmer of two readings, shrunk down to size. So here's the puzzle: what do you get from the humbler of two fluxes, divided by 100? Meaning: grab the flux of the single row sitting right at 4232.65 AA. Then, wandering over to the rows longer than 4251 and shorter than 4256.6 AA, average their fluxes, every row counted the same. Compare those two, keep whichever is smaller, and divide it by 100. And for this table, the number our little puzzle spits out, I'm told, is 0.352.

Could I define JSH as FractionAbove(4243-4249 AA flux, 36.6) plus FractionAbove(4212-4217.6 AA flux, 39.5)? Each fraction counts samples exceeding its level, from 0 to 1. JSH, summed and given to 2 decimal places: 1.83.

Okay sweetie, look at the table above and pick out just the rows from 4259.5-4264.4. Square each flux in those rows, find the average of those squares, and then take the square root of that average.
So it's 44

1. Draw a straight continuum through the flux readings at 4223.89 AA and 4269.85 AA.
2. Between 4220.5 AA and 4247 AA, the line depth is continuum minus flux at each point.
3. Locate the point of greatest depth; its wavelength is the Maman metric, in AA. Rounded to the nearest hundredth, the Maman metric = 4227.78 AA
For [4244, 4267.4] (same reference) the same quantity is 4257.09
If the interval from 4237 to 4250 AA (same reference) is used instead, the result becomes 4239.48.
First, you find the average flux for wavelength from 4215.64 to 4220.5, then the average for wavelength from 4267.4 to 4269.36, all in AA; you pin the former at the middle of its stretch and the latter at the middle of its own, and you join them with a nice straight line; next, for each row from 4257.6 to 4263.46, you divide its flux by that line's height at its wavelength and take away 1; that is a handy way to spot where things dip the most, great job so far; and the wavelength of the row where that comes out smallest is 4258.07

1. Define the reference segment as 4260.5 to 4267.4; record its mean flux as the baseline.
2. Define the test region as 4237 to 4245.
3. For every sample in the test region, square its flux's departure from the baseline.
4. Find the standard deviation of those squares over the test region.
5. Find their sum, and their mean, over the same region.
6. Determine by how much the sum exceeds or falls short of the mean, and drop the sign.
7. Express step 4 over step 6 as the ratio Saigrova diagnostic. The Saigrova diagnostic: 0.07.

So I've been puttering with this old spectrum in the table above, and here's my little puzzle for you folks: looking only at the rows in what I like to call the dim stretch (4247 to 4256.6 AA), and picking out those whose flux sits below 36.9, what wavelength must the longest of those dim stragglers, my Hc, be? 4251.21 AA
